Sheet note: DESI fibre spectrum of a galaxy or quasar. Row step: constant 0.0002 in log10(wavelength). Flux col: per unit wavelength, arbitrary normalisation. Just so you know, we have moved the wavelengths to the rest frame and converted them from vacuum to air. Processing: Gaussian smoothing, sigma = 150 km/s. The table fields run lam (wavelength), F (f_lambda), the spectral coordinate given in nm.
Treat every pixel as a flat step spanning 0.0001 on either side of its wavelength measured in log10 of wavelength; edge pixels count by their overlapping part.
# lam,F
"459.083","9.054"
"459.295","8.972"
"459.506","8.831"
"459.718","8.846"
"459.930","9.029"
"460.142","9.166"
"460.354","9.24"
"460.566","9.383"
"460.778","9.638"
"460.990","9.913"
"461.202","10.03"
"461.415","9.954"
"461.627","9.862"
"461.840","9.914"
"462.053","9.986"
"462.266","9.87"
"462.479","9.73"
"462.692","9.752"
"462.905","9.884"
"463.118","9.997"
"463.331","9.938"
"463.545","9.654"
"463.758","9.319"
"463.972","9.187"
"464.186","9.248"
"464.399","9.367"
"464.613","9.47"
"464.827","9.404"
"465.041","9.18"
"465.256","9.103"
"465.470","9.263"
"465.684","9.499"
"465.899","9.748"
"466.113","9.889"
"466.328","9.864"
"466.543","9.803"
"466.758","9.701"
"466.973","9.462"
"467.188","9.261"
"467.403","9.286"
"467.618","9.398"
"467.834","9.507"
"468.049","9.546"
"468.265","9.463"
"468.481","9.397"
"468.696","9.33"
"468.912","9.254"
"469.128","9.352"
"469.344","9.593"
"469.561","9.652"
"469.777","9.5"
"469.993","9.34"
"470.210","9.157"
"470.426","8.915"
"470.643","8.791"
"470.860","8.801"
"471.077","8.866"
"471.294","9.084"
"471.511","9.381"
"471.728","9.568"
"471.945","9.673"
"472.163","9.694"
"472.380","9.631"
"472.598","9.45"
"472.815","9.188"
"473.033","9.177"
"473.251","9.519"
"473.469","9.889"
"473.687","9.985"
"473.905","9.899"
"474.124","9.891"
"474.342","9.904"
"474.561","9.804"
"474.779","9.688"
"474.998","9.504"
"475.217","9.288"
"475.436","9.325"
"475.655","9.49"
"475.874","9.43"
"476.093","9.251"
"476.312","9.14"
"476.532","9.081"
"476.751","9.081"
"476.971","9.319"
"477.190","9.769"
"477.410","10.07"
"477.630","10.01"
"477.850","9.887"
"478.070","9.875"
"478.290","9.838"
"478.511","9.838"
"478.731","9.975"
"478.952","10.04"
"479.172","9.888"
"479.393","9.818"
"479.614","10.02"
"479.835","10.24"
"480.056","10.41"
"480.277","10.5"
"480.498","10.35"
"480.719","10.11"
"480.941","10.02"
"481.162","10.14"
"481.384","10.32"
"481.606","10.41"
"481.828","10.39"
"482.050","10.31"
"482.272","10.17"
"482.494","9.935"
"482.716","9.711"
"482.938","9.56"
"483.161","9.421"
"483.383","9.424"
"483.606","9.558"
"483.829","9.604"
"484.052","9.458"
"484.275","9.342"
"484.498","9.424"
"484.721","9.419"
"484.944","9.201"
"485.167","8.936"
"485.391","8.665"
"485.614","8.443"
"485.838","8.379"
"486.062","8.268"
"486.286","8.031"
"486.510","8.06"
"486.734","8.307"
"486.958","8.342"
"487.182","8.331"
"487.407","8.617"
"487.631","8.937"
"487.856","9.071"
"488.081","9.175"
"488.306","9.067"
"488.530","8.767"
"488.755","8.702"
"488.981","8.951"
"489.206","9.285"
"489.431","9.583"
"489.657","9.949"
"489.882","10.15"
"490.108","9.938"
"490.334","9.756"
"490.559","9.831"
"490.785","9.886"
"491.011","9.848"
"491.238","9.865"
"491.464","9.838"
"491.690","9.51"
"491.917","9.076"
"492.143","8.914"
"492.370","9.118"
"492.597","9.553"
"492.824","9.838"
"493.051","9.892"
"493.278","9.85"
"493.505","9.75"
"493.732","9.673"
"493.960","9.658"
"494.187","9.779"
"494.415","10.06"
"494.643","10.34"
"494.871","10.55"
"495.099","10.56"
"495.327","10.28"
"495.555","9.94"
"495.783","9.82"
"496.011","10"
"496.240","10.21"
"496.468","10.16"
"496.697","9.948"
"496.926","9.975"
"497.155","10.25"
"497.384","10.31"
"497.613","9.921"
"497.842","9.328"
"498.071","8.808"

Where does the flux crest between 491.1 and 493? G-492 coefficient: 491.238 nm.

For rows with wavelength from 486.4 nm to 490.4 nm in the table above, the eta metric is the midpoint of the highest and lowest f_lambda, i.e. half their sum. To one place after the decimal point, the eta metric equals 9.1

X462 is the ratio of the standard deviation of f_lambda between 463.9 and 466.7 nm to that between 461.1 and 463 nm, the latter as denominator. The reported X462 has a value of 2.8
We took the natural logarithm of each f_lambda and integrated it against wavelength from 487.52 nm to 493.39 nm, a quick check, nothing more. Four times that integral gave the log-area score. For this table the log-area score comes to 53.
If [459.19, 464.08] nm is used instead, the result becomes 44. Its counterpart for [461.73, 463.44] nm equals 16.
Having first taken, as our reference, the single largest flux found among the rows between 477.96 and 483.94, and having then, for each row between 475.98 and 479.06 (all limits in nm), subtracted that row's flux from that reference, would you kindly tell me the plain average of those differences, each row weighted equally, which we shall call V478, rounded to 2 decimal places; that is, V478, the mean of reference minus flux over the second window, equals 0.84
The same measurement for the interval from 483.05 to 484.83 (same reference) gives 1.04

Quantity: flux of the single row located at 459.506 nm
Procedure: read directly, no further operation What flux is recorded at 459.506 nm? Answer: 8.831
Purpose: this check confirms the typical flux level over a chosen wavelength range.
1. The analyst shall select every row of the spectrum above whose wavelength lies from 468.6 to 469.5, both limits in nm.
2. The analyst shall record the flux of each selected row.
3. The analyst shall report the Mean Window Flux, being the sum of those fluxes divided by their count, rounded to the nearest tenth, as 9.4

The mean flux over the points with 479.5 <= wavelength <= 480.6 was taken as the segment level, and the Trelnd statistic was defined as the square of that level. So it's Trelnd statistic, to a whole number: 106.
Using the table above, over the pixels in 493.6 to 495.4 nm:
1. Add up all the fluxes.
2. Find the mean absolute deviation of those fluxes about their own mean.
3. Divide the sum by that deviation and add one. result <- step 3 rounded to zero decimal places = 254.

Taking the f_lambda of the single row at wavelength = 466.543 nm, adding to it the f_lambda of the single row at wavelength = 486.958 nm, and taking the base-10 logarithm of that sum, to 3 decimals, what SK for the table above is 1.259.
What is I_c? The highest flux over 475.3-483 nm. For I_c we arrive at 10.5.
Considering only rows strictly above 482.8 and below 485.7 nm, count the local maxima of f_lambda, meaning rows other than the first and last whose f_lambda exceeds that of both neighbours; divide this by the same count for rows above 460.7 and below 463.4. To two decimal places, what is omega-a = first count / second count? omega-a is 0.67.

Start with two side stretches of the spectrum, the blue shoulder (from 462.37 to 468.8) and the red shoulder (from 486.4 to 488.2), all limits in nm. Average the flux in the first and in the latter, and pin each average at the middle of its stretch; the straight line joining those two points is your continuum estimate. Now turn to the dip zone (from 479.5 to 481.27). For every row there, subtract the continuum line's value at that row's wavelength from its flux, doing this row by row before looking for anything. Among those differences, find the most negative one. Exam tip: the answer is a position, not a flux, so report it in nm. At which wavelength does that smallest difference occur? 479.614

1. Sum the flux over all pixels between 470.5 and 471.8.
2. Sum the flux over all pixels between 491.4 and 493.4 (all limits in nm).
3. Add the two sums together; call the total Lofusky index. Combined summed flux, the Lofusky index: 140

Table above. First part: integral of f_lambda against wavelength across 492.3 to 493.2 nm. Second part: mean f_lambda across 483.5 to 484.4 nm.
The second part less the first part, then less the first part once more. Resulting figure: -7.9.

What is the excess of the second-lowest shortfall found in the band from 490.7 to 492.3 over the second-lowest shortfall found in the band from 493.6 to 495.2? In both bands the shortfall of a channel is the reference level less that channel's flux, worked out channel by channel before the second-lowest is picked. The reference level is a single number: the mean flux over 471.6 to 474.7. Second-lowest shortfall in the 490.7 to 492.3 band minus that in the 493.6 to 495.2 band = 0.7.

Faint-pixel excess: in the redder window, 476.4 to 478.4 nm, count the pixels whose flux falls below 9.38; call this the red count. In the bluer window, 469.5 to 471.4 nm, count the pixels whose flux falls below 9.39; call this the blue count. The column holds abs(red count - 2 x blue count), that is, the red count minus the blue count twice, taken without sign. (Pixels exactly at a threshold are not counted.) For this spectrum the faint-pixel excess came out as 11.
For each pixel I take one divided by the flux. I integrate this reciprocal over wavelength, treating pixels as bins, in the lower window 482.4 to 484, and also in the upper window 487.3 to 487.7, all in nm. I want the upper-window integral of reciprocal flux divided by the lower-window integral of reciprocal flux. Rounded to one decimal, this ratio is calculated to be 0.3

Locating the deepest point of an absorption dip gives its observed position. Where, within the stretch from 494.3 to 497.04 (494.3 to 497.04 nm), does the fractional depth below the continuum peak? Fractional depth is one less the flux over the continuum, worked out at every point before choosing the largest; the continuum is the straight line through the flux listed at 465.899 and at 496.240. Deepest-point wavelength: 495.783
